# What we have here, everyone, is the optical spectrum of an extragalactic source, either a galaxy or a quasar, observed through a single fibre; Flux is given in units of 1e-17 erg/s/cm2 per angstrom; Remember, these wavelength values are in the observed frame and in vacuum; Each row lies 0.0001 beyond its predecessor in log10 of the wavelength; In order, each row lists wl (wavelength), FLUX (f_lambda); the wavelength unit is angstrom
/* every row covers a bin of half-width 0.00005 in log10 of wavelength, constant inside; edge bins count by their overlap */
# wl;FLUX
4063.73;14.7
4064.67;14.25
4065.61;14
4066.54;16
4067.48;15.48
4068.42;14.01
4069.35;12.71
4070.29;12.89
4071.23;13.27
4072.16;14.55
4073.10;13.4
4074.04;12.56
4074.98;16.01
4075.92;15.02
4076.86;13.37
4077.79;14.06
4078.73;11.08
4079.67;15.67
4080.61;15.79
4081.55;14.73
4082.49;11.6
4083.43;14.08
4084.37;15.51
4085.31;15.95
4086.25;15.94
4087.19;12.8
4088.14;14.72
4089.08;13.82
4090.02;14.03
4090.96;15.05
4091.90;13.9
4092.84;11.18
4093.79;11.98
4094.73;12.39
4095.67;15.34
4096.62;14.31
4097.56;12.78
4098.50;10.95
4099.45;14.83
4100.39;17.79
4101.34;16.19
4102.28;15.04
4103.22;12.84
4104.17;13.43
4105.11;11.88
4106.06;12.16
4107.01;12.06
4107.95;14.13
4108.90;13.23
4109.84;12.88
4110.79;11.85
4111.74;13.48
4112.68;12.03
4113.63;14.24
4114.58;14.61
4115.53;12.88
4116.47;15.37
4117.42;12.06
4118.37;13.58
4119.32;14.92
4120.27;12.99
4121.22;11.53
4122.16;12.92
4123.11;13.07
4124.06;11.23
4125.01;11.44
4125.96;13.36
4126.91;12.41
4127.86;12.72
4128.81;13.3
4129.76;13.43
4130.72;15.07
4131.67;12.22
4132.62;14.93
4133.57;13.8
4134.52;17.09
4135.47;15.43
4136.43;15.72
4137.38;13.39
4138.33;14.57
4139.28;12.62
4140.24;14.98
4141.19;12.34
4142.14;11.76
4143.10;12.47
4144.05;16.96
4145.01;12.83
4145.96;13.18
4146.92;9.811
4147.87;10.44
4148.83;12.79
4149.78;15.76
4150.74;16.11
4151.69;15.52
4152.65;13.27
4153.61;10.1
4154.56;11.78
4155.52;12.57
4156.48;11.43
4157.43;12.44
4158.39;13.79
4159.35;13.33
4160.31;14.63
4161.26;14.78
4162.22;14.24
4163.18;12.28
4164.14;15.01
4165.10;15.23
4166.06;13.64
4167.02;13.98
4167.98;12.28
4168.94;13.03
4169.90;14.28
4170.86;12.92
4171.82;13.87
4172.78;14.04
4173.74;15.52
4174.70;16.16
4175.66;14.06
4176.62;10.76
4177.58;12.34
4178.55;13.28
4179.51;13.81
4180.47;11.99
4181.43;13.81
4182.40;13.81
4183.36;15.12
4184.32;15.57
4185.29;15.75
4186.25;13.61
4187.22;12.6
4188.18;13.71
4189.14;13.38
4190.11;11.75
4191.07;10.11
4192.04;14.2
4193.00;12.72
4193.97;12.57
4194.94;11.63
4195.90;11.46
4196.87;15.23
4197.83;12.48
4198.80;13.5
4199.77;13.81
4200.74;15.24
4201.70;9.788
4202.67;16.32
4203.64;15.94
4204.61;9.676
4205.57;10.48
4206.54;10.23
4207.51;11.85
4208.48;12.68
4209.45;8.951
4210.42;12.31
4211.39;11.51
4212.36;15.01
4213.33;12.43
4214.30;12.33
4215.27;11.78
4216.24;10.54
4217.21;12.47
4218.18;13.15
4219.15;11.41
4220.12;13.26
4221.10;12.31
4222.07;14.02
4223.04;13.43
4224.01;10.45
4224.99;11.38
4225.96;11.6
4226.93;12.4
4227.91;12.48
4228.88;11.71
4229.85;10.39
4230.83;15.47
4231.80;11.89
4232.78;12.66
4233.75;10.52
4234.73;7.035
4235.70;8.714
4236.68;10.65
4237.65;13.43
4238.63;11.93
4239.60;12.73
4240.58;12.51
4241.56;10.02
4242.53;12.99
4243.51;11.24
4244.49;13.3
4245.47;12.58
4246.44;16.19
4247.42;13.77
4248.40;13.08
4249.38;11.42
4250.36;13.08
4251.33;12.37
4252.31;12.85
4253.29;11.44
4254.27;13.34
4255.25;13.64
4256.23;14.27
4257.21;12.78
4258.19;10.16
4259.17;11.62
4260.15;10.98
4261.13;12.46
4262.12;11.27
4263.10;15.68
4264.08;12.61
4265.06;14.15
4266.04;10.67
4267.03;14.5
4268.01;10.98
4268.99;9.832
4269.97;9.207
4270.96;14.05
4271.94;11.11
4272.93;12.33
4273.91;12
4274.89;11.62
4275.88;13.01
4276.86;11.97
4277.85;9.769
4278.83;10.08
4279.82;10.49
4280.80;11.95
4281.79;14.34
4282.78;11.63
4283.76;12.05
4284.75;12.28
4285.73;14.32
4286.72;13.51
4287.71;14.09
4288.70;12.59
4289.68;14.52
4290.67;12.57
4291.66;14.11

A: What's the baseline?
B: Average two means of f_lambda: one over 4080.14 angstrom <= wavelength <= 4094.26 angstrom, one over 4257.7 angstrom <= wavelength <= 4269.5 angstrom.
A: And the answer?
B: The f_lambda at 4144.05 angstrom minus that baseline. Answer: 4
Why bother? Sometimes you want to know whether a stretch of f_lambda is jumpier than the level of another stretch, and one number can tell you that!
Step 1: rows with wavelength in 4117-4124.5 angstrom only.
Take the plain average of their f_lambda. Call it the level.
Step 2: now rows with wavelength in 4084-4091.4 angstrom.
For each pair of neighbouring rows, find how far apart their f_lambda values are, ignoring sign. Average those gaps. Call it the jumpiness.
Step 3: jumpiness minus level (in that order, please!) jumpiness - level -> -11.7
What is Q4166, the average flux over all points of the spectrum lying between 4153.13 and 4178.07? 13.4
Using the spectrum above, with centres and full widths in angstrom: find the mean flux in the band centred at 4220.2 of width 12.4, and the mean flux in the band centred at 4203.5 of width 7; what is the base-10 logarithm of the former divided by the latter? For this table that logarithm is -0.01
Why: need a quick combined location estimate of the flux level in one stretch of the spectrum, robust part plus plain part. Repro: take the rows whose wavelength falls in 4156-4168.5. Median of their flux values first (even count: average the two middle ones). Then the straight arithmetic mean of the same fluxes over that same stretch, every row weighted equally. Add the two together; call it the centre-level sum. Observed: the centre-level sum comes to 27.4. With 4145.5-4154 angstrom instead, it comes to 26.2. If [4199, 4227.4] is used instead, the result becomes 24.6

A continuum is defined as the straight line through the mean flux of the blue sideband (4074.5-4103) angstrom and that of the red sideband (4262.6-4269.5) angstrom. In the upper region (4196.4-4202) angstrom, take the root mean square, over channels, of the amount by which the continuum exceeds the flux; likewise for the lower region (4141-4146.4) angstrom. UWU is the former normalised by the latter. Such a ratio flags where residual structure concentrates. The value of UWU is 1.0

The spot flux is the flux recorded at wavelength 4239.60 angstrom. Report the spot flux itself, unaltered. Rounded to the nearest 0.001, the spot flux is 12.730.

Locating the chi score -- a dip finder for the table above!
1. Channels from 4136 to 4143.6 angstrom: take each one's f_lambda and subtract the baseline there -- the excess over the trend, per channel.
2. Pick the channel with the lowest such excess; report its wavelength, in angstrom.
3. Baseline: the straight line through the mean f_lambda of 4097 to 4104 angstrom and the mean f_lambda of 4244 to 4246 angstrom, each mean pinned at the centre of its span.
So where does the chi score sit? 4142.14 angstrom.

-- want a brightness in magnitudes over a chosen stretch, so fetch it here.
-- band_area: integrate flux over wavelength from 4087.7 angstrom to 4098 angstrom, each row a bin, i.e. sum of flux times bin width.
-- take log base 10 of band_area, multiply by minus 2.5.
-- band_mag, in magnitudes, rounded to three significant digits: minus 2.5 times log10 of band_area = -5.37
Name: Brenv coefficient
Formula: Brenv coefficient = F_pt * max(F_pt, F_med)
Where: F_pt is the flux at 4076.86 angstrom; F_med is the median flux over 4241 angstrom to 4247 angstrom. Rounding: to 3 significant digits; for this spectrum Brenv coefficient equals 179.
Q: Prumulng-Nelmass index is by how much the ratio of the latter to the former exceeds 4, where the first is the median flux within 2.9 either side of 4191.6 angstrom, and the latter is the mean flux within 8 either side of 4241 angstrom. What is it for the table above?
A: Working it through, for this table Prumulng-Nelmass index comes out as -3.06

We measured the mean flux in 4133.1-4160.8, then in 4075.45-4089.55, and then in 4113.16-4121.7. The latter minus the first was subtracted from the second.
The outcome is 14.2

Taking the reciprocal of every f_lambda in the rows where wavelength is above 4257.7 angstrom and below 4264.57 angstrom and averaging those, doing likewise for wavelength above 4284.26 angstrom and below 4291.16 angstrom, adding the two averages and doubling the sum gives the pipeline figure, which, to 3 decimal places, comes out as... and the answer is 0.318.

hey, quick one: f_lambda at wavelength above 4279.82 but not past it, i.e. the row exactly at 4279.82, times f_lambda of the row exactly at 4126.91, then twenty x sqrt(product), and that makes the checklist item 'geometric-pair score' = 228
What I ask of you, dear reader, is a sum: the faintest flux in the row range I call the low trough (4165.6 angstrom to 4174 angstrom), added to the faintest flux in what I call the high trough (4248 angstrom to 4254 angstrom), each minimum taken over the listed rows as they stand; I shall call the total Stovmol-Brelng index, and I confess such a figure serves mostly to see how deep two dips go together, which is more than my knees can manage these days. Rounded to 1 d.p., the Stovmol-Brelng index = 23.7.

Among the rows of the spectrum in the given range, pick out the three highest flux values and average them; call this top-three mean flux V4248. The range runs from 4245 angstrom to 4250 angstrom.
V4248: 14.3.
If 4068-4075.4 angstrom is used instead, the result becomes 14.9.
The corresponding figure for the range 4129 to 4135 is 15.7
